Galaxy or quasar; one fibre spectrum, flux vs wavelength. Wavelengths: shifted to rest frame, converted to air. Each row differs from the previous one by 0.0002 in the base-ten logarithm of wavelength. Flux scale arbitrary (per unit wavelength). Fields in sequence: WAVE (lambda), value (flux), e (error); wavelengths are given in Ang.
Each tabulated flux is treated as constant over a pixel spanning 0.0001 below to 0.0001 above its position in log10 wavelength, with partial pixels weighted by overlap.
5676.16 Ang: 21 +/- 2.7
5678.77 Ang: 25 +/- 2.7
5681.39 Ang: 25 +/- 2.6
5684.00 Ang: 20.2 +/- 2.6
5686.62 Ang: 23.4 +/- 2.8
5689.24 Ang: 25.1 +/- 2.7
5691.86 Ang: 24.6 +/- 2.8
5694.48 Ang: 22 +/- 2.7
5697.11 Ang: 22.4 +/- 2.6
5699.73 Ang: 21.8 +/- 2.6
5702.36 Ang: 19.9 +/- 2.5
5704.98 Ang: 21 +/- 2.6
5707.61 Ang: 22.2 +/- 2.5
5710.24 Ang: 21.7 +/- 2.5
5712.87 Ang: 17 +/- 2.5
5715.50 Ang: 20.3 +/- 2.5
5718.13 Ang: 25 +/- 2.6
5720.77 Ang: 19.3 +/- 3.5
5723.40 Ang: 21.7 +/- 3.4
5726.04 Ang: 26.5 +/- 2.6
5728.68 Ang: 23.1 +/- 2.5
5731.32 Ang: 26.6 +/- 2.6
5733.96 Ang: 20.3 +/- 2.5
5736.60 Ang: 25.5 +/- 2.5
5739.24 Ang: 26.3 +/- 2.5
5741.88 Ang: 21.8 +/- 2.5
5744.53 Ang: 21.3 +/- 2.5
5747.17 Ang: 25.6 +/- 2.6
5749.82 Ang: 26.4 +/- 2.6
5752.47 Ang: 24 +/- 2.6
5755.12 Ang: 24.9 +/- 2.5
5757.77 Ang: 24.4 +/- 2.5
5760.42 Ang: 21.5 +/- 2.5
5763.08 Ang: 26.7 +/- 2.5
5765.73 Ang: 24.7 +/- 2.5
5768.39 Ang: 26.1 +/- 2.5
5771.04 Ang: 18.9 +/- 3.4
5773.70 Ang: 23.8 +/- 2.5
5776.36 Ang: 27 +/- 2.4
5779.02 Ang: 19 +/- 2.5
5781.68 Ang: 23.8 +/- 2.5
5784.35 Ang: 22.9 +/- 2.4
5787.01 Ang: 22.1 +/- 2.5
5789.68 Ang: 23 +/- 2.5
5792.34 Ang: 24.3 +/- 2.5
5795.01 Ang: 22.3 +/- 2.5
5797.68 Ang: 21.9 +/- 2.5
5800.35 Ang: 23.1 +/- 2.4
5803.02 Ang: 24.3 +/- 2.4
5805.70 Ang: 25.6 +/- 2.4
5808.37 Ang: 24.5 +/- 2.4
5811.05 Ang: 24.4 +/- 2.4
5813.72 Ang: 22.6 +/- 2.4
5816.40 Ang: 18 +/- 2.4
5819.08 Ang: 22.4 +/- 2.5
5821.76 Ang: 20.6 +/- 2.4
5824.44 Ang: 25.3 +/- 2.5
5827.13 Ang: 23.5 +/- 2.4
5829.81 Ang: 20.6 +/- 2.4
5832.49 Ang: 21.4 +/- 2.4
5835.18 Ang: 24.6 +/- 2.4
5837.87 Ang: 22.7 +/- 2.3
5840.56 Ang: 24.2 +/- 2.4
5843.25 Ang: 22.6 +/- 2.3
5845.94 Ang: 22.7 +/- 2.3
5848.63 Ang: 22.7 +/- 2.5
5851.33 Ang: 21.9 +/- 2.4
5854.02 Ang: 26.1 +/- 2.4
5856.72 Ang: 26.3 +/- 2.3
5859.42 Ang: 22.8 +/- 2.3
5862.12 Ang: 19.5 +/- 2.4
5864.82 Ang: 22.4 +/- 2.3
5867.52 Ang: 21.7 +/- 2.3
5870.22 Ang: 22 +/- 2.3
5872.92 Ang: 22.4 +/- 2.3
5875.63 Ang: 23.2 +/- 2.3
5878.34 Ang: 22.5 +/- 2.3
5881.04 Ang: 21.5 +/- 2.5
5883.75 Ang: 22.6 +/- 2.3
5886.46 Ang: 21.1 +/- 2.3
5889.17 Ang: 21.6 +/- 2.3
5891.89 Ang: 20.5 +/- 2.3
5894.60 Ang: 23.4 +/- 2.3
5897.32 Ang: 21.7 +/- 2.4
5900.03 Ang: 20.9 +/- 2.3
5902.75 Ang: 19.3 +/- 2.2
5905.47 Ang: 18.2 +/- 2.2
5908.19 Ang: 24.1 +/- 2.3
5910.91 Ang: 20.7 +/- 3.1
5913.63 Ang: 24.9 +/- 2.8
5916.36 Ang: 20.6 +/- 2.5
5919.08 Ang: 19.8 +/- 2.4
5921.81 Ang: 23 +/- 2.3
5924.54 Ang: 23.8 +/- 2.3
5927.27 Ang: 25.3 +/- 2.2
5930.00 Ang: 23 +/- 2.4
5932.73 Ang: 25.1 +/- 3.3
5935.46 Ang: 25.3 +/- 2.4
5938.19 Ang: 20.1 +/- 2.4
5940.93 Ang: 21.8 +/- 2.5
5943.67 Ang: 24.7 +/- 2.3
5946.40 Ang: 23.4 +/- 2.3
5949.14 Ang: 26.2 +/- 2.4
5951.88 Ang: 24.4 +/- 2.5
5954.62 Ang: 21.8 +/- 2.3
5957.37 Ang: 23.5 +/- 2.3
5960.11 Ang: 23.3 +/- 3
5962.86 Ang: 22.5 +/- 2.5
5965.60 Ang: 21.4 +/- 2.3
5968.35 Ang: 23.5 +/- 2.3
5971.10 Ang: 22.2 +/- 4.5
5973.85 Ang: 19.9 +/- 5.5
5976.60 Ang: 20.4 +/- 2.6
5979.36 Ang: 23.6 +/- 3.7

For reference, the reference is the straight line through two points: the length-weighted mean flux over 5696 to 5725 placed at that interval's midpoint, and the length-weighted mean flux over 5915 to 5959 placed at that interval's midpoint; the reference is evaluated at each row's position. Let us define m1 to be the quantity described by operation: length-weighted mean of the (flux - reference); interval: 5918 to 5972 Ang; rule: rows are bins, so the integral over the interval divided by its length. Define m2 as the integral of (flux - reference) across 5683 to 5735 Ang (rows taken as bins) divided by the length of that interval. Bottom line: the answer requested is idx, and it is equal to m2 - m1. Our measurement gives 1.2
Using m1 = -0.1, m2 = 1.1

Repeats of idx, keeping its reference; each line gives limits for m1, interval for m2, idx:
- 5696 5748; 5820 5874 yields -0.8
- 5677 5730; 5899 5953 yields -1.7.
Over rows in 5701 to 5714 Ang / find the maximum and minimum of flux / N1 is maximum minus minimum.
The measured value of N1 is 5.2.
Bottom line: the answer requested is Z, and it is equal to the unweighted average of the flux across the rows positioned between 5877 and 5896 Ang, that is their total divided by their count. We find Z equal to 21.9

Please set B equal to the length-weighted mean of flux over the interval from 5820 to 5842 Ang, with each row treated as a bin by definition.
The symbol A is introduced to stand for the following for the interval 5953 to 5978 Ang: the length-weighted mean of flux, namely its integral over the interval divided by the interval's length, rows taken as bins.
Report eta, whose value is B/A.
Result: 1.035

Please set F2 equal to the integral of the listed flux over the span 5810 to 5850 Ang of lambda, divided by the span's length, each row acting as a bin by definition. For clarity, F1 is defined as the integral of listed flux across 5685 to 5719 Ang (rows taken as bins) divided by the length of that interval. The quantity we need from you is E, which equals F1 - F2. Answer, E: -0.57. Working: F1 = 22.0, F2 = 22.54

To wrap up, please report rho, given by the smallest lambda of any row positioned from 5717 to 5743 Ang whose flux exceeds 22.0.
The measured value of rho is 5718.13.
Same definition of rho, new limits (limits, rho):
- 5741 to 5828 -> 5747.17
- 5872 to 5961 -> 5872.92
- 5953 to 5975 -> 5957.37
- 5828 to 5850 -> 5835.18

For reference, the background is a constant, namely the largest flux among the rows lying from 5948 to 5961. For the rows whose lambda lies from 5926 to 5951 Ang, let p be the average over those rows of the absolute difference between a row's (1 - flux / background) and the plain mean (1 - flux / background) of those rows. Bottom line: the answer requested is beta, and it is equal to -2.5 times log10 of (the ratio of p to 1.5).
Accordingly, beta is 3.5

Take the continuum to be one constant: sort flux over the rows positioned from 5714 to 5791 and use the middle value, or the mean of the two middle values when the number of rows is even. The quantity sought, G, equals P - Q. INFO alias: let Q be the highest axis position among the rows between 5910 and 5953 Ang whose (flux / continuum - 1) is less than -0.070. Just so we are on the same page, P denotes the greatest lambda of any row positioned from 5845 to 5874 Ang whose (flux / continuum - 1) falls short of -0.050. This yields -68.0 Ang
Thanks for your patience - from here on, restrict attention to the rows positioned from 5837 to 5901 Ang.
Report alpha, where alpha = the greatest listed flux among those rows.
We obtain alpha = 26.3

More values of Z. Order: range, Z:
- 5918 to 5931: 23.0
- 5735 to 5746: 23.7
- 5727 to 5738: 23.9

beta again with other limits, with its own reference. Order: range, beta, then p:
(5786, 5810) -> 3.9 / 0.041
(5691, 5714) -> 3.6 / 0.053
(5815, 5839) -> 3.4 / 0.067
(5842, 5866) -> 3.6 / 0.054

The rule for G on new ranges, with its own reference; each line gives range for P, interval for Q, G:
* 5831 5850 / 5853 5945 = -97.7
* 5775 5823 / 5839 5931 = -97.3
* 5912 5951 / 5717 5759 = 196.4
